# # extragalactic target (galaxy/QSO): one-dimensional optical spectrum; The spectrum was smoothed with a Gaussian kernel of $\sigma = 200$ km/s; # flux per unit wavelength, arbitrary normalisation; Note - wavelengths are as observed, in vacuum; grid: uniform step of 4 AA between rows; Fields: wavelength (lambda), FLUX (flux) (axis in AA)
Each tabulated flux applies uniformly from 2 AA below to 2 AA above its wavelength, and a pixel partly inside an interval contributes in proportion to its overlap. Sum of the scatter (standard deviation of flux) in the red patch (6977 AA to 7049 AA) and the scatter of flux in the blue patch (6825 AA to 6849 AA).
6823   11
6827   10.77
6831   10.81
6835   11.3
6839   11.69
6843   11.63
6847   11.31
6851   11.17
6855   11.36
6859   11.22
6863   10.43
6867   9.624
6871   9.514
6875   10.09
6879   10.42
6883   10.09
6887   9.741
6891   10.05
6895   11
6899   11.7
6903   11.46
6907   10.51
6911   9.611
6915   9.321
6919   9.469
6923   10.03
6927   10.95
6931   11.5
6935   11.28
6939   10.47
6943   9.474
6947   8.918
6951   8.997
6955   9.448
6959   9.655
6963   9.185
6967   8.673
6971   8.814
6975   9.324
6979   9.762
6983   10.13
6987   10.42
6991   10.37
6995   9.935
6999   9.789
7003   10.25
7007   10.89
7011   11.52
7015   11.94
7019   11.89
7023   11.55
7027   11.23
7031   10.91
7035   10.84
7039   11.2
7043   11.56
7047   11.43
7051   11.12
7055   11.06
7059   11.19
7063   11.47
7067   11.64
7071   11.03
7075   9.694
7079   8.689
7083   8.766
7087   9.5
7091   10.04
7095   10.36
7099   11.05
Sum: 1.1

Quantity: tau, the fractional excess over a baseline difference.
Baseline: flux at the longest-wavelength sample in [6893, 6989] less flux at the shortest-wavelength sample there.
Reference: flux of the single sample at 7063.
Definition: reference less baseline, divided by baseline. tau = -21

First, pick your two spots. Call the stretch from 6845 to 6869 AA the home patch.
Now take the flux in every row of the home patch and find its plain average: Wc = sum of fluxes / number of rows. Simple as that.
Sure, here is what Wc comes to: 10.9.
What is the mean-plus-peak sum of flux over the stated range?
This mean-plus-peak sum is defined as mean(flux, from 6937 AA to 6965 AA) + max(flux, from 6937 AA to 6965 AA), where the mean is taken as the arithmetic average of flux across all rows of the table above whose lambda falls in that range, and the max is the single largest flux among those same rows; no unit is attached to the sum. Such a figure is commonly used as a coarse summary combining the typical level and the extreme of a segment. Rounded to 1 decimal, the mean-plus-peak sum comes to 19.9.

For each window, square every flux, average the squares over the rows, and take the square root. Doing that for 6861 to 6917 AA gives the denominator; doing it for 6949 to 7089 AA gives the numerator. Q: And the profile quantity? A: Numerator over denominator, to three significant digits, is 1.02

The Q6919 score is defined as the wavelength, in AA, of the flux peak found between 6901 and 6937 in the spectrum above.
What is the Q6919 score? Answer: 6931 AA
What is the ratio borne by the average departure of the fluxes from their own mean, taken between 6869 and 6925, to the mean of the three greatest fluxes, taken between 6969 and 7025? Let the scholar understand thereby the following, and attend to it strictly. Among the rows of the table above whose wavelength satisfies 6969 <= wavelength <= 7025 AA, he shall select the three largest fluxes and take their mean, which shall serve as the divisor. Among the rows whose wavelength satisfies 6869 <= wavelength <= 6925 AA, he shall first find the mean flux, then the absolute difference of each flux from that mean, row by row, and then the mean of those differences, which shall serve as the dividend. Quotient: 0.0487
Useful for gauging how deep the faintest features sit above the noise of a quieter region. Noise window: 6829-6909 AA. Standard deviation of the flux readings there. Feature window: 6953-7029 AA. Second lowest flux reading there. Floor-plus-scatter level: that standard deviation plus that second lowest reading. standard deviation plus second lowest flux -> 9.5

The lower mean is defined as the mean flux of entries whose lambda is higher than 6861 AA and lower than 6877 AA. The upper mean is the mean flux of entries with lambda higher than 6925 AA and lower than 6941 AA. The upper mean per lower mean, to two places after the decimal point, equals 1.11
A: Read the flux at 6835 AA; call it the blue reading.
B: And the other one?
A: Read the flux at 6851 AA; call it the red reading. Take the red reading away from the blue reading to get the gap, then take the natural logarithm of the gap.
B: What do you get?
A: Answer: -2.0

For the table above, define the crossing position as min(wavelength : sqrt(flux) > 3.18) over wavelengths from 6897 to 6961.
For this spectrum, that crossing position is 6899 AA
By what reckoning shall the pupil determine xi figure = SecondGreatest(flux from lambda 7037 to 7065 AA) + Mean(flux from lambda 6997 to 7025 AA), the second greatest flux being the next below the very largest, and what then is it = 22.6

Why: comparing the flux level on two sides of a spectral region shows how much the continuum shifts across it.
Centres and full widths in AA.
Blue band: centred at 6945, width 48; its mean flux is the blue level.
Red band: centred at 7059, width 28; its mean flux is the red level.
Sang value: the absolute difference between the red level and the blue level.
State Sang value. 1.4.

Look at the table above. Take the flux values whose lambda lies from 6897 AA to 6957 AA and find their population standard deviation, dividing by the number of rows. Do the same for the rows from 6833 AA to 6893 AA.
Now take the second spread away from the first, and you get 0.2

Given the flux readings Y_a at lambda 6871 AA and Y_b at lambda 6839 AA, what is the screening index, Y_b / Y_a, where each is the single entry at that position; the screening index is 1.23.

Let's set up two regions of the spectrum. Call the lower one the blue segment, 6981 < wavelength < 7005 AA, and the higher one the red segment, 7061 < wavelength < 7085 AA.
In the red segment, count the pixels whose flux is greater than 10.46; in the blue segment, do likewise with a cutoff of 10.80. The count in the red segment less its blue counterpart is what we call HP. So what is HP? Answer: 3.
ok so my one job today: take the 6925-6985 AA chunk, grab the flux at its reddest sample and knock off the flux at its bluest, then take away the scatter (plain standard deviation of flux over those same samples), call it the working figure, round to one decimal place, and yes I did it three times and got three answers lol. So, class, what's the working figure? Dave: -1.7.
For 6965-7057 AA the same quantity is 1.5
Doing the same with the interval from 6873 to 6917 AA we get -1.5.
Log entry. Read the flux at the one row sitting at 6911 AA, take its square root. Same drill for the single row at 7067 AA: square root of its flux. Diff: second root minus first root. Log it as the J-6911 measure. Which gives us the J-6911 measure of 0.31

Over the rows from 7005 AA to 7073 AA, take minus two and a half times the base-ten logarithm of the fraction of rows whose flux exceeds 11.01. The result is 0.2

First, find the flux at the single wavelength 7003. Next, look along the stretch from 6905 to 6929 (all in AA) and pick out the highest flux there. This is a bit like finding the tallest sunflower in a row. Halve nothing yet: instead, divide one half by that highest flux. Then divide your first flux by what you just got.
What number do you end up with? 224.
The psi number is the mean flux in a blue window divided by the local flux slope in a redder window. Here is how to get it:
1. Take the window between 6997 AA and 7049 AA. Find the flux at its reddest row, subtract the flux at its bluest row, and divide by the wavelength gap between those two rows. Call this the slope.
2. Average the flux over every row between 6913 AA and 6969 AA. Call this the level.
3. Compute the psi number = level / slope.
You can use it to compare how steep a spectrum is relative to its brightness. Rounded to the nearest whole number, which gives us 287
